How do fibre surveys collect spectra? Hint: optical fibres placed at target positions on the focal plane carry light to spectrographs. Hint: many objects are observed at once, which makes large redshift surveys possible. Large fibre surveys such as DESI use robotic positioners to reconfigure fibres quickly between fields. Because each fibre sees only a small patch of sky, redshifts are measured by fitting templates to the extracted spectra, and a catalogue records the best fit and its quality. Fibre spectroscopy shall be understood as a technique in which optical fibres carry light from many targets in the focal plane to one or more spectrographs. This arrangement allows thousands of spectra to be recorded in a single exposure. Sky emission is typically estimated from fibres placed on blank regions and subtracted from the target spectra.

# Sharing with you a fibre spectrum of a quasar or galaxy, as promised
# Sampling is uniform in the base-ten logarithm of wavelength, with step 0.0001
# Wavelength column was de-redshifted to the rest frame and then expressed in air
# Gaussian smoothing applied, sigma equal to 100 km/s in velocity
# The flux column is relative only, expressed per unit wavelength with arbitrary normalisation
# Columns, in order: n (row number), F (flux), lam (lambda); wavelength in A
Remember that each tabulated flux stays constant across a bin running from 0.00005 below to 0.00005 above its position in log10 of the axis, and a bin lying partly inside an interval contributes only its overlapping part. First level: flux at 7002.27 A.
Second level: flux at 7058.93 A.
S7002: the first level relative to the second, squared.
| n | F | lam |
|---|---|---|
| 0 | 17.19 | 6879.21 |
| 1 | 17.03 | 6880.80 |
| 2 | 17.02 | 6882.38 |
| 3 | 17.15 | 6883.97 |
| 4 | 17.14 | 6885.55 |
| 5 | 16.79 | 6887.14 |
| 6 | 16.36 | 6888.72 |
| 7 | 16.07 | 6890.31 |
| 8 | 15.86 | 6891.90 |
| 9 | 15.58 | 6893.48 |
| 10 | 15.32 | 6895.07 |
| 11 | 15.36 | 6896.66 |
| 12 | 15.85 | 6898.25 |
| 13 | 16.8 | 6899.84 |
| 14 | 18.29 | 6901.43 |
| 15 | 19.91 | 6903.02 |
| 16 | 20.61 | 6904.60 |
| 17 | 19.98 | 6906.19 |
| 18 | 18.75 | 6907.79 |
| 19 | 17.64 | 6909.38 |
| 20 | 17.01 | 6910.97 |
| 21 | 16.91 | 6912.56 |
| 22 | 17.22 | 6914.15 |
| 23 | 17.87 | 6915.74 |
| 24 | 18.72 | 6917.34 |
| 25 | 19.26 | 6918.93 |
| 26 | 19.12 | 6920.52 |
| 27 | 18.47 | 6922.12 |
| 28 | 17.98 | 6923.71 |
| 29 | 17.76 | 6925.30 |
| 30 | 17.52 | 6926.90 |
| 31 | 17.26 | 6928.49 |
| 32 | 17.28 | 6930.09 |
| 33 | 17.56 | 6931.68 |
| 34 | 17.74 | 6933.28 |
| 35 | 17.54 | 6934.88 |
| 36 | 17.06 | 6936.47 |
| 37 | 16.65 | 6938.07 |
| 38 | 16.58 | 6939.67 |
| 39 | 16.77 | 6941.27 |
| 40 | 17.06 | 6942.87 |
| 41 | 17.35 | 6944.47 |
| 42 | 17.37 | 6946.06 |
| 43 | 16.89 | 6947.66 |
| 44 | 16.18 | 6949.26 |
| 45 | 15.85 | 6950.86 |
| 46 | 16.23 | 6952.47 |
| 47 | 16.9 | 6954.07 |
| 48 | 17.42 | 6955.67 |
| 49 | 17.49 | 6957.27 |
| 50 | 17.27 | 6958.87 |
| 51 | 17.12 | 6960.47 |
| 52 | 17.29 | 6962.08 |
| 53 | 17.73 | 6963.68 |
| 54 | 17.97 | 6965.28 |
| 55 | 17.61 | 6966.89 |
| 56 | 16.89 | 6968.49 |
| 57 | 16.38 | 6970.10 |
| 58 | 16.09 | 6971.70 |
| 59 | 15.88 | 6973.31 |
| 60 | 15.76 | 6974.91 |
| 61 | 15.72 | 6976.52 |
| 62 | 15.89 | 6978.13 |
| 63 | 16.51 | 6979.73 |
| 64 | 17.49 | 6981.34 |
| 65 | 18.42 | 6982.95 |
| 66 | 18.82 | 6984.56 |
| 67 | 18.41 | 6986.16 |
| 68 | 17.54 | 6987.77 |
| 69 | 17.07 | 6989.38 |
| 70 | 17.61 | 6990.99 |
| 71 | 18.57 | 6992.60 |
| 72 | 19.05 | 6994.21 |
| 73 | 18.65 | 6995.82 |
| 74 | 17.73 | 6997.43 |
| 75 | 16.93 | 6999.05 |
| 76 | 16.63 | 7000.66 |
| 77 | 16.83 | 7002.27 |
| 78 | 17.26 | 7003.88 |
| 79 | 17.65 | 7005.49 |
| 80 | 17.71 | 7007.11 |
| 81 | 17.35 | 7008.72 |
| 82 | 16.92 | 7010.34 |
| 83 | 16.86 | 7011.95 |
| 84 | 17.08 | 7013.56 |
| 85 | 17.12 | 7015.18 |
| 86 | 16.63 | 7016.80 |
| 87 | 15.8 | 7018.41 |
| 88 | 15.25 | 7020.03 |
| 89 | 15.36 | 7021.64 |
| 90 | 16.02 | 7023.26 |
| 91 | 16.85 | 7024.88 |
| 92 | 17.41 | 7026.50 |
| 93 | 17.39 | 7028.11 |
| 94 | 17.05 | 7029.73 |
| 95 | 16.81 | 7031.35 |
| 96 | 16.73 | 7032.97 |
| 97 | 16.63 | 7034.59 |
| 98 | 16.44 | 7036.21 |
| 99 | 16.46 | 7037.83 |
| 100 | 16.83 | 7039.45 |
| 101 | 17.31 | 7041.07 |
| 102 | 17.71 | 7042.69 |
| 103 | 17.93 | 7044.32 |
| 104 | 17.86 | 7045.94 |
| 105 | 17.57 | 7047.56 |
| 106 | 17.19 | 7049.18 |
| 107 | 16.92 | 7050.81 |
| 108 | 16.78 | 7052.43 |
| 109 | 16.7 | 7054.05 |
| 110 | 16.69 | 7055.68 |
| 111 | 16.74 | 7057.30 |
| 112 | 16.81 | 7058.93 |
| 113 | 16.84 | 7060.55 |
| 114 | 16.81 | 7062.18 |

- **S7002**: 1.00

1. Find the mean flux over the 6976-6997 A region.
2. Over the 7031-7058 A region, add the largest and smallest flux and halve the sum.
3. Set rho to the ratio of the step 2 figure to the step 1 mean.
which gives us 0.97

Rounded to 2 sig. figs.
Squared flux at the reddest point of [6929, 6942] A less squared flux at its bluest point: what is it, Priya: -17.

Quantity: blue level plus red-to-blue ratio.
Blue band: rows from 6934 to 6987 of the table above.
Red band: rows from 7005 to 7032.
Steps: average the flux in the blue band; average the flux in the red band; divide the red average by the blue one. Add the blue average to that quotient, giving 18.0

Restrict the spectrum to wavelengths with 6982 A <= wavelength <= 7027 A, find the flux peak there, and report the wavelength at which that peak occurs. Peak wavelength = 6994.21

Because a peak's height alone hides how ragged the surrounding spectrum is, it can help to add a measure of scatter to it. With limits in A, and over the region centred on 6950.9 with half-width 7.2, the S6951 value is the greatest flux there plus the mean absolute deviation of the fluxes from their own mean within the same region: 18.00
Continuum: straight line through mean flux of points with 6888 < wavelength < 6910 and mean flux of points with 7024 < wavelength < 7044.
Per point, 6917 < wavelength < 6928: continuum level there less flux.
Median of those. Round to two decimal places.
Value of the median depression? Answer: -1.22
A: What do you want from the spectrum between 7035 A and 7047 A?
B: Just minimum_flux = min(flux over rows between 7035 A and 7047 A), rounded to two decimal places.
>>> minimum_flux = 16.44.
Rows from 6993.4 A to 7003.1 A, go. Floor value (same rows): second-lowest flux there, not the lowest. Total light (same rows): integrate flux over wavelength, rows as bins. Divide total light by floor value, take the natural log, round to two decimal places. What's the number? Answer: 2.32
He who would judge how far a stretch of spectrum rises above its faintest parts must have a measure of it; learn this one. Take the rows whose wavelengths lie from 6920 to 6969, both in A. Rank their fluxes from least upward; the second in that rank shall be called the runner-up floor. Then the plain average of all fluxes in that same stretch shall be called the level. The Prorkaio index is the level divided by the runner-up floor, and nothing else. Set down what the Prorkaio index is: 1.07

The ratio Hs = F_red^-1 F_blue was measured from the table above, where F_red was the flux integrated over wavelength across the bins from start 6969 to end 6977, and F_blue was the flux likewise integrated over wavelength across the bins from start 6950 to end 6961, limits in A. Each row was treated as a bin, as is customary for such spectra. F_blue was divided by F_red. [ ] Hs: 1.5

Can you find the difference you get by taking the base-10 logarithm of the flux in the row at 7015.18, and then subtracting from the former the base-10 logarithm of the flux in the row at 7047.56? -0.011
